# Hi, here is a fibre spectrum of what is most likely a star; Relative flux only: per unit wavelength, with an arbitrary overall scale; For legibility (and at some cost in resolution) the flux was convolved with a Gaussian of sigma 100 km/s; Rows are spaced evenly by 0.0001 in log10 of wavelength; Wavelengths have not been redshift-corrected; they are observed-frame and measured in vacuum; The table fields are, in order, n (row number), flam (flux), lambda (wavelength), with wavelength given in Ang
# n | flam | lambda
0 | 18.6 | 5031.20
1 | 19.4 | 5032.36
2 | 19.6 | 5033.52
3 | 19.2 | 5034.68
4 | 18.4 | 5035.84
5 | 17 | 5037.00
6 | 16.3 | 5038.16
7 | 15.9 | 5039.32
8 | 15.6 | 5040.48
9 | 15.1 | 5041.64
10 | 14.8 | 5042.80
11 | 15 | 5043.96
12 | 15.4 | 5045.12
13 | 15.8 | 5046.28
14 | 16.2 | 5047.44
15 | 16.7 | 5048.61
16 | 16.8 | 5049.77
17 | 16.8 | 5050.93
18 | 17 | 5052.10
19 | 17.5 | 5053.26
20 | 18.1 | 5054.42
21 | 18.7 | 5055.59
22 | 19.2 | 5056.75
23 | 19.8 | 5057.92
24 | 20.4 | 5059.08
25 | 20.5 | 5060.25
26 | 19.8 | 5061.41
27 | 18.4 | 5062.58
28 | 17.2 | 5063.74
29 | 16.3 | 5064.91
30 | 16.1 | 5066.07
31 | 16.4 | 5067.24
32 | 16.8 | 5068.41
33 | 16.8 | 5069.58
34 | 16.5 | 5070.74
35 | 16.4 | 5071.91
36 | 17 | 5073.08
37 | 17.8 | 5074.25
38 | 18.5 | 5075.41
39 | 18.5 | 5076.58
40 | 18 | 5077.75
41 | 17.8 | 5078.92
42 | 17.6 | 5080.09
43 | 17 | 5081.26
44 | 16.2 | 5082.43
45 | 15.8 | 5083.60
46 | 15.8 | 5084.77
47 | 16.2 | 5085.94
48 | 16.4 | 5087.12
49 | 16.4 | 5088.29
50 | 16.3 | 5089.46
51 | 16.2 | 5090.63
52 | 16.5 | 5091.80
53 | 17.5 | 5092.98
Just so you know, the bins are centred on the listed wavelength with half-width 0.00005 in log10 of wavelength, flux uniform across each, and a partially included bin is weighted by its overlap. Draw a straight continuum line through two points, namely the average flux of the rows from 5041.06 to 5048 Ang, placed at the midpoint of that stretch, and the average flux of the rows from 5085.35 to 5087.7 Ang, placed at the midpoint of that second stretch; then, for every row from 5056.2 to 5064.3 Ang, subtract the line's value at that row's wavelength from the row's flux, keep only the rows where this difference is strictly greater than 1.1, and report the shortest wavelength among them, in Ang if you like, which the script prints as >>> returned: 5056.75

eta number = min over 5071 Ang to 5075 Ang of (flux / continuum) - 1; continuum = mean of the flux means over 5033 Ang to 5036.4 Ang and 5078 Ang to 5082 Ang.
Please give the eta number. -0.10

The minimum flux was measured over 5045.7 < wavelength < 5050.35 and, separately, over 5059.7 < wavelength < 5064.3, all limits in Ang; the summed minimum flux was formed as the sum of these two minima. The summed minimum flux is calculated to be 33.0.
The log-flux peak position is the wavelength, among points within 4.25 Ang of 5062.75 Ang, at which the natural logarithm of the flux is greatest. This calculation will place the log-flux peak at 5060.25 Ang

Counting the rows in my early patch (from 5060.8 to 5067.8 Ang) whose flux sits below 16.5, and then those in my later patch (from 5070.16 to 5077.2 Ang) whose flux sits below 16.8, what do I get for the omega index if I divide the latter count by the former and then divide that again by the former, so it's 0.222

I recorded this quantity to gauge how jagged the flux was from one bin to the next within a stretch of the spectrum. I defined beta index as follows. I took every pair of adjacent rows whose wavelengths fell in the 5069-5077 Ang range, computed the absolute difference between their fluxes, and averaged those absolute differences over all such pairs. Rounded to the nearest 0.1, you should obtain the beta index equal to 0.4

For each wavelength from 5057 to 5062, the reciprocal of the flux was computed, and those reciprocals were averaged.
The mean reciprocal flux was 0.050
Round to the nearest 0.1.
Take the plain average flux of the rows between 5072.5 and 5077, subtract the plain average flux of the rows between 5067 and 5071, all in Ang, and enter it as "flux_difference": 1.3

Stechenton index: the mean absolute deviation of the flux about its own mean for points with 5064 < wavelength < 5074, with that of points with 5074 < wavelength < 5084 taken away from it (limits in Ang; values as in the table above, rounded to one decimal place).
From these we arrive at -0.5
